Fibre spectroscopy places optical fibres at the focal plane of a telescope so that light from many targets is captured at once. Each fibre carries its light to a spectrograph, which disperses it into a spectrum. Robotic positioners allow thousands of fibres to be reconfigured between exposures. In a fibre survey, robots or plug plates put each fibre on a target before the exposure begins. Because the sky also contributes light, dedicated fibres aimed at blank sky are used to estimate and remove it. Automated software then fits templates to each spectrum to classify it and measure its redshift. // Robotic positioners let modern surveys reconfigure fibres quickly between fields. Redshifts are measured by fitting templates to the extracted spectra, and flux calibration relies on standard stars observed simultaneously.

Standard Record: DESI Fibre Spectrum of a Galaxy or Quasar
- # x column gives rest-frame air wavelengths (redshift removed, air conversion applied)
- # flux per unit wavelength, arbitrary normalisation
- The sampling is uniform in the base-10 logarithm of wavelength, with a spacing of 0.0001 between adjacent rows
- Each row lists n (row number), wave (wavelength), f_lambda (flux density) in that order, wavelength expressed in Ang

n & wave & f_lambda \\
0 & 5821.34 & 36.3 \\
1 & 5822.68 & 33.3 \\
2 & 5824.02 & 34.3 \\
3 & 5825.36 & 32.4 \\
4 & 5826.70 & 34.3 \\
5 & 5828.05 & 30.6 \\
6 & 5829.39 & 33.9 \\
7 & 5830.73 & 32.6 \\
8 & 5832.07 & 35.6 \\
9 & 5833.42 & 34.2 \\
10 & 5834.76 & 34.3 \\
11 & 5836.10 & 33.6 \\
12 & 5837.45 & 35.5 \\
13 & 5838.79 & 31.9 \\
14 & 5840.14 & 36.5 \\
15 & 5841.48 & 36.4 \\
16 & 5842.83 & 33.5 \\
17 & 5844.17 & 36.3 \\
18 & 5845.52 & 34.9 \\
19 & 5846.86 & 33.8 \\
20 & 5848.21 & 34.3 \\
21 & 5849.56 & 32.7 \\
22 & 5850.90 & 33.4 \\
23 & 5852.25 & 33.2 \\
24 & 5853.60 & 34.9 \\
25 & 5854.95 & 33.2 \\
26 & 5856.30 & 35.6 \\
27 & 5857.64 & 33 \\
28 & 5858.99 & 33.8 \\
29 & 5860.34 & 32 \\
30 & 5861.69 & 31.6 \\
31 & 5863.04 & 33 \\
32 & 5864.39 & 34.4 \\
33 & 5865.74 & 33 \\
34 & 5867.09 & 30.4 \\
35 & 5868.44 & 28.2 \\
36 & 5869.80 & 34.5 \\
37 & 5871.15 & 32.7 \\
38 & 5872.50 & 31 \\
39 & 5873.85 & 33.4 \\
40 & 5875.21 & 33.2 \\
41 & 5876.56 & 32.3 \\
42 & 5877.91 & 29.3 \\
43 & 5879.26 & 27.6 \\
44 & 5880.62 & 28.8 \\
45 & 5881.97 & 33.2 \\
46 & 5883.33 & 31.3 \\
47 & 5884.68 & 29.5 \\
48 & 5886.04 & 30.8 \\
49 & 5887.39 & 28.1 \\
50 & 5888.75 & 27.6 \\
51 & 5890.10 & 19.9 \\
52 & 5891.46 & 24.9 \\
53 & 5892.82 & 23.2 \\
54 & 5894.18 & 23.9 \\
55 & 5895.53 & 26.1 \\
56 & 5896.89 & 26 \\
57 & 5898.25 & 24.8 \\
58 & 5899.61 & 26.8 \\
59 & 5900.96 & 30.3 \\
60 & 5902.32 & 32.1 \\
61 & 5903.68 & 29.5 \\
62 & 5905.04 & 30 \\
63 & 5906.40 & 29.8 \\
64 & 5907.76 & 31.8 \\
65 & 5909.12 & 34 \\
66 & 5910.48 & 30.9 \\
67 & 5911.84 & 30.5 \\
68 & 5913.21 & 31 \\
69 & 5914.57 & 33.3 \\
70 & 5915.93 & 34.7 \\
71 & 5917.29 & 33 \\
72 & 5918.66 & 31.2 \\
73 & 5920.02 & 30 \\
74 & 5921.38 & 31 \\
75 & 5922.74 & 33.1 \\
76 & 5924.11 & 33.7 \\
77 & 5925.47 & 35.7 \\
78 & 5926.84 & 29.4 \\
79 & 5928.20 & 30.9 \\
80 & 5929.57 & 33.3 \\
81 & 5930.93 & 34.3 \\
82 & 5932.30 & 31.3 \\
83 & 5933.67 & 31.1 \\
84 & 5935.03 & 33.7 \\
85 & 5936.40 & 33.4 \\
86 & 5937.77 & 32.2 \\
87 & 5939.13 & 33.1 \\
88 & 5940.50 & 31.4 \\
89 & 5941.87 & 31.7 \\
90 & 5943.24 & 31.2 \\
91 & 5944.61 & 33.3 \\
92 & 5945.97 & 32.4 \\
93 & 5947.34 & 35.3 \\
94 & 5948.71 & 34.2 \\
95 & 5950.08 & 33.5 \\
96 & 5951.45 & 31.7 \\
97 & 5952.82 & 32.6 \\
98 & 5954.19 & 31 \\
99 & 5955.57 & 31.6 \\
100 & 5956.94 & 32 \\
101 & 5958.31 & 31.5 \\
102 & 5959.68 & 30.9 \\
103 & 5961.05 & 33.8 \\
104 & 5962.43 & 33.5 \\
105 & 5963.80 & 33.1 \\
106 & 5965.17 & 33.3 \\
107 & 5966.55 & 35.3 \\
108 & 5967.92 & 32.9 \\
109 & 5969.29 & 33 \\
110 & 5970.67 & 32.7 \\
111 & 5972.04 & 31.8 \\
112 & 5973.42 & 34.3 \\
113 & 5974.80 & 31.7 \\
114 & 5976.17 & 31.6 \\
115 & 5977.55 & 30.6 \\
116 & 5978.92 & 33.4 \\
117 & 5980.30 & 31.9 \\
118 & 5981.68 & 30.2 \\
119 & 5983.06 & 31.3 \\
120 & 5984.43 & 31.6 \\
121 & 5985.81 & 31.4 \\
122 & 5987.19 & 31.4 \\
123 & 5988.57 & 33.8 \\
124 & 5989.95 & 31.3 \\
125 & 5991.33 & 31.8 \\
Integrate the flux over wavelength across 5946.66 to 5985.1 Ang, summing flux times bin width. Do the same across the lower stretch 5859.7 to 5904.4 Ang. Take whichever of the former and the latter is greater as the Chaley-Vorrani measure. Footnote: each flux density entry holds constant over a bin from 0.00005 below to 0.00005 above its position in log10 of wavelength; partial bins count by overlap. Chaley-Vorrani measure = 1318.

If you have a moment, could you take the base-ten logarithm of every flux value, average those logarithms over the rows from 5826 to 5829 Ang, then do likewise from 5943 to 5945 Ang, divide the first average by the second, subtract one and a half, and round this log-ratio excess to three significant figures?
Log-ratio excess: -0.499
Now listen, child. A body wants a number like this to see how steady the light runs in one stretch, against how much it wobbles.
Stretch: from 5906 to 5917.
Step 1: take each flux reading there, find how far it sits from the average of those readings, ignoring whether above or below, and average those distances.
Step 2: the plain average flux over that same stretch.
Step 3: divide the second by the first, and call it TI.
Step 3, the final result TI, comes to 21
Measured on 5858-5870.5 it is 21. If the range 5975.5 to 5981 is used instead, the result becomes 41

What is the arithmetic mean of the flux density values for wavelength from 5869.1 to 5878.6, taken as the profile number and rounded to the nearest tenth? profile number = 32.3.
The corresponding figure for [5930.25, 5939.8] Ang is 32.7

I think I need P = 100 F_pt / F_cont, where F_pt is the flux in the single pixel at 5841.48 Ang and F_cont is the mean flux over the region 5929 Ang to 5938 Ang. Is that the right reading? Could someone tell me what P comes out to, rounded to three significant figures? 111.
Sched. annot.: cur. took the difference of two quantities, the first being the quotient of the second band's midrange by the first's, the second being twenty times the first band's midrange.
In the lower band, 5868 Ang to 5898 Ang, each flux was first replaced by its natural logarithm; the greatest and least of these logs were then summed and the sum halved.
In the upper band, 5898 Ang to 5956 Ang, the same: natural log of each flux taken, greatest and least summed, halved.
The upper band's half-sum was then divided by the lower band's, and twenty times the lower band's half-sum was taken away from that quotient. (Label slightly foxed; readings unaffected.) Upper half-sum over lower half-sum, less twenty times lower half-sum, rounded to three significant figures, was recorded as -64.3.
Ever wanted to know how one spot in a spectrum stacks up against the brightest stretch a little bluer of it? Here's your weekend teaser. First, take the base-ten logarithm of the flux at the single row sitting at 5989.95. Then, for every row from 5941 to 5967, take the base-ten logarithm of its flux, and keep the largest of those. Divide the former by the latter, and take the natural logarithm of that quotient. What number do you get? -0.034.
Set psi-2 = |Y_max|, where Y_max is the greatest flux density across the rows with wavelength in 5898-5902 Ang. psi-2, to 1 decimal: 30.3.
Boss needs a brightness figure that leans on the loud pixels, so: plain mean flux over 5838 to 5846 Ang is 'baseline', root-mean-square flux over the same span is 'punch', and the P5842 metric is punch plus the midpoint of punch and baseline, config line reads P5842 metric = 69.9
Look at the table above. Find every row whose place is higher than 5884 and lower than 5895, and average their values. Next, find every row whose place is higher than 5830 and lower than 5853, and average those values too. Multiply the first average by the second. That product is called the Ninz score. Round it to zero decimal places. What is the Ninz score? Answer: 891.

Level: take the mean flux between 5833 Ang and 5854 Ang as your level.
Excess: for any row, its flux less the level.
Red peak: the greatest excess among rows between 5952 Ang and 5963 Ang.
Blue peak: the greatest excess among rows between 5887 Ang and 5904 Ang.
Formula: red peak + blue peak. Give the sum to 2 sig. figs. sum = -2.8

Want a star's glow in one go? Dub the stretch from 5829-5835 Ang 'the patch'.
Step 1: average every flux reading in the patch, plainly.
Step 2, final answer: 34.1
